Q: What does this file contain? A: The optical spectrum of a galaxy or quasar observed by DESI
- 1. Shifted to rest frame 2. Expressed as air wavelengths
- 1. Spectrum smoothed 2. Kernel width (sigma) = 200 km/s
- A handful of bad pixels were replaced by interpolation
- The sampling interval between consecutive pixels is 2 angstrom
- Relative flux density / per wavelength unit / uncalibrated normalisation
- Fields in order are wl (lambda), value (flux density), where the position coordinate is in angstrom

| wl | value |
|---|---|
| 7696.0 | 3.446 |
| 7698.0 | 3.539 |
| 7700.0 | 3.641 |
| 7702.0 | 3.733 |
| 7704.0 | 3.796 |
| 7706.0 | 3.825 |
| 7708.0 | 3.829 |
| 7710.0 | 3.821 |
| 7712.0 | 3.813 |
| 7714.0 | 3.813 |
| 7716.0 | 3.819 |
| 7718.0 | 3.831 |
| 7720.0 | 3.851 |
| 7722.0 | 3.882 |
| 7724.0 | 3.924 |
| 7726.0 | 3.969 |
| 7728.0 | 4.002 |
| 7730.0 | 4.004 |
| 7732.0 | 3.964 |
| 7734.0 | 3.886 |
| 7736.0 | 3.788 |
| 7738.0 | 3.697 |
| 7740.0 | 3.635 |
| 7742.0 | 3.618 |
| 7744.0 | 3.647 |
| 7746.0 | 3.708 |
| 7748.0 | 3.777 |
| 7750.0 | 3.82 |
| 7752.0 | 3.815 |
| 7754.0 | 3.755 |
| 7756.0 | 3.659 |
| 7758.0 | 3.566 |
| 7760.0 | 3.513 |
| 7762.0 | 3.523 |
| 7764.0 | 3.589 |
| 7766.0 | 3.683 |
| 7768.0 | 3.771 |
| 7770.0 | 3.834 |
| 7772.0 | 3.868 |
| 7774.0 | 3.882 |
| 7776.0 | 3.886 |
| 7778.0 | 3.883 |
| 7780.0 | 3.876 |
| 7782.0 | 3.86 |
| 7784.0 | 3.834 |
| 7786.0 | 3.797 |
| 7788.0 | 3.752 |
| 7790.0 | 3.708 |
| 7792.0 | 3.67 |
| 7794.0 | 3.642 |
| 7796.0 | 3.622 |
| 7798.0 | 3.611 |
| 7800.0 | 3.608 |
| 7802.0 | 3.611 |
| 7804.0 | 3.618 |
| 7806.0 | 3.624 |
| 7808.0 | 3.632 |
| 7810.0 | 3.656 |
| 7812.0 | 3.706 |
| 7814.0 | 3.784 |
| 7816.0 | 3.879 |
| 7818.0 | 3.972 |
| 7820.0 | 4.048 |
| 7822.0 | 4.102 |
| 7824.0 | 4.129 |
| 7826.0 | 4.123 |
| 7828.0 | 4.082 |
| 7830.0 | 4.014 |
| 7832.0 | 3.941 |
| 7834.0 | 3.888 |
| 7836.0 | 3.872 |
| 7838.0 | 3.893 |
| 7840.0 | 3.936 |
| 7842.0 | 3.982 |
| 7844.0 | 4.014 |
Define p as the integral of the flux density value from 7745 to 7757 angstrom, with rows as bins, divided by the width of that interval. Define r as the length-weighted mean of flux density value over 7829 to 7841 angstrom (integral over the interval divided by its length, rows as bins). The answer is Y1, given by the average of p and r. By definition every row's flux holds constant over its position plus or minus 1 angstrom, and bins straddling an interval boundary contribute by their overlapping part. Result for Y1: 3.84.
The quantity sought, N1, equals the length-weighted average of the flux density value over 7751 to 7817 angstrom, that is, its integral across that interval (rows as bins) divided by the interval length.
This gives 3.72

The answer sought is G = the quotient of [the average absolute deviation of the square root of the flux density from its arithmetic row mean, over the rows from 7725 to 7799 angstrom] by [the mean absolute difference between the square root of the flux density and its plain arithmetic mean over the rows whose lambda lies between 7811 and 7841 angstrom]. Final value 1.1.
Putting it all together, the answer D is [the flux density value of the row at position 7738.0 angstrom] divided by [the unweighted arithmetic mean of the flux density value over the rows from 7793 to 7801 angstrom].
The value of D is 1.021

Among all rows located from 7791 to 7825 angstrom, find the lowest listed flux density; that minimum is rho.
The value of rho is 3.608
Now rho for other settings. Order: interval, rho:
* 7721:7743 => 3.618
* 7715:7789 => 3.513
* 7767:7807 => 3.608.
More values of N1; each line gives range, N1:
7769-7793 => 3.82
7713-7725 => 3.85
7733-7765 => 3.69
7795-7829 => 3.81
